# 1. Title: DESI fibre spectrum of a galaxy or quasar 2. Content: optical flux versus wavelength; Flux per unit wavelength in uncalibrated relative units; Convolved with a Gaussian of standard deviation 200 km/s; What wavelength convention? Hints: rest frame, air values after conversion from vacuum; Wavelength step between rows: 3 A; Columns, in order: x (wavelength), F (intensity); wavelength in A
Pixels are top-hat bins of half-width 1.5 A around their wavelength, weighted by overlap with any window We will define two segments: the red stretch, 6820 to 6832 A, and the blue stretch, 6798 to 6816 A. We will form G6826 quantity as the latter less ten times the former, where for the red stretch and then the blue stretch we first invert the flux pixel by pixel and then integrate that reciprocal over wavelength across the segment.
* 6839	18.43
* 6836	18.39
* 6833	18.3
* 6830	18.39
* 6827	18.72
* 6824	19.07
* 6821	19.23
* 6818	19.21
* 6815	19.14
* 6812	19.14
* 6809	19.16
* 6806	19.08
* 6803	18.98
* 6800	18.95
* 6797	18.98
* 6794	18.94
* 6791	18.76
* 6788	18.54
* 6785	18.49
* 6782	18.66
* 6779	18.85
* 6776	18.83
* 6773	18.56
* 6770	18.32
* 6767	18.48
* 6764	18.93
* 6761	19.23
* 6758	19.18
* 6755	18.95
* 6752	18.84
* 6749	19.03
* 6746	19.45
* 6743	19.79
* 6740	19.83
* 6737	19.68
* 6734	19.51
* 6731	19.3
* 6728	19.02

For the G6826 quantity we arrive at -5.4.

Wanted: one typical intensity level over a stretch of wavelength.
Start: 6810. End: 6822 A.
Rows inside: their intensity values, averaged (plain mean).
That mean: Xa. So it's 19.2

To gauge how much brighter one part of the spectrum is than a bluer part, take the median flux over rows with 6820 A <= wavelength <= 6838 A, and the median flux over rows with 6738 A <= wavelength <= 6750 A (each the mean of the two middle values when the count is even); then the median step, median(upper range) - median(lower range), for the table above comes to -1.1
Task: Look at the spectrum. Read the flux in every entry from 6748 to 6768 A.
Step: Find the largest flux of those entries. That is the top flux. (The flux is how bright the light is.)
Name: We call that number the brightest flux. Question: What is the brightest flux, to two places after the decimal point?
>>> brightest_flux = 19.23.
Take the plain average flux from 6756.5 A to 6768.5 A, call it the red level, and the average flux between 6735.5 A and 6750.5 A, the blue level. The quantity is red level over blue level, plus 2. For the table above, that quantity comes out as 2.97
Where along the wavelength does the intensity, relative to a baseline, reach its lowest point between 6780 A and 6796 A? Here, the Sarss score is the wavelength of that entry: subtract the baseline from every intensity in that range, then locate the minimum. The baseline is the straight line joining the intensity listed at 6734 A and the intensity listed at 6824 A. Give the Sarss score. 6785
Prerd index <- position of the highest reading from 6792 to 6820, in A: 6818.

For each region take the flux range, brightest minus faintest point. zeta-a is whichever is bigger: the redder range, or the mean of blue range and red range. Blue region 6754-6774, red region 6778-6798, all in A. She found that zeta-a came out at 0.70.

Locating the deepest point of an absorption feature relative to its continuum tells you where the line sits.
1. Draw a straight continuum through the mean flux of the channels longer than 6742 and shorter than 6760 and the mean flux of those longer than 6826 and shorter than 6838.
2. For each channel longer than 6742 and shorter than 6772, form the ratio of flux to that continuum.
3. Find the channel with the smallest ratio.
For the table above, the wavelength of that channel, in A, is 6770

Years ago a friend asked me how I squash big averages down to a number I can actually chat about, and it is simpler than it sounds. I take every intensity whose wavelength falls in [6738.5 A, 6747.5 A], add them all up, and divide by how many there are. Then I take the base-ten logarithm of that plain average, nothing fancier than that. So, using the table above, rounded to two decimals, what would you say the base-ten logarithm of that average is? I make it 1.29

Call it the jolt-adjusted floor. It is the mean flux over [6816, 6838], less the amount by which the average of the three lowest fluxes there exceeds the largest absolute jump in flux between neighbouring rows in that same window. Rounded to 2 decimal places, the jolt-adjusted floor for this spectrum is 0.75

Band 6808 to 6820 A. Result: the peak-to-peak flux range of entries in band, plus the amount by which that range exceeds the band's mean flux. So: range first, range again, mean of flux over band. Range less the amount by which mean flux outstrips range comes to -19.0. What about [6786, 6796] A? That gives -17.9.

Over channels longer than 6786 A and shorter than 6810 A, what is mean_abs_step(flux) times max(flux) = 1.9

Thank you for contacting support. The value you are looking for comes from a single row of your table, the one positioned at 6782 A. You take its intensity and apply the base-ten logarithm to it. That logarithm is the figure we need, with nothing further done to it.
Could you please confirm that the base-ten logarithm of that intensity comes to 1.27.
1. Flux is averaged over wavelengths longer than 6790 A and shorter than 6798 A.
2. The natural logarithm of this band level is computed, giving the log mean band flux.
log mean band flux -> 2.94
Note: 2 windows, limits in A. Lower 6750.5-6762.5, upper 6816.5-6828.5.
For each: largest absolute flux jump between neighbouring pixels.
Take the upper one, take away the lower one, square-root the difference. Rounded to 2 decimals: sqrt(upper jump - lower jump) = 0.35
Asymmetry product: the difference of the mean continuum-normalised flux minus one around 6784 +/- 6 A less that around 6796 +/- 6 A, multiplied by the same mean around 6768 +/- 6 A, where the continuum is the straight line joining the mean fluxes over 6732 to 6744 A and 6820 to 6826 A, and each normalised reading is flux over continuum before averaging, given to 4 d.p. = 0.0009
